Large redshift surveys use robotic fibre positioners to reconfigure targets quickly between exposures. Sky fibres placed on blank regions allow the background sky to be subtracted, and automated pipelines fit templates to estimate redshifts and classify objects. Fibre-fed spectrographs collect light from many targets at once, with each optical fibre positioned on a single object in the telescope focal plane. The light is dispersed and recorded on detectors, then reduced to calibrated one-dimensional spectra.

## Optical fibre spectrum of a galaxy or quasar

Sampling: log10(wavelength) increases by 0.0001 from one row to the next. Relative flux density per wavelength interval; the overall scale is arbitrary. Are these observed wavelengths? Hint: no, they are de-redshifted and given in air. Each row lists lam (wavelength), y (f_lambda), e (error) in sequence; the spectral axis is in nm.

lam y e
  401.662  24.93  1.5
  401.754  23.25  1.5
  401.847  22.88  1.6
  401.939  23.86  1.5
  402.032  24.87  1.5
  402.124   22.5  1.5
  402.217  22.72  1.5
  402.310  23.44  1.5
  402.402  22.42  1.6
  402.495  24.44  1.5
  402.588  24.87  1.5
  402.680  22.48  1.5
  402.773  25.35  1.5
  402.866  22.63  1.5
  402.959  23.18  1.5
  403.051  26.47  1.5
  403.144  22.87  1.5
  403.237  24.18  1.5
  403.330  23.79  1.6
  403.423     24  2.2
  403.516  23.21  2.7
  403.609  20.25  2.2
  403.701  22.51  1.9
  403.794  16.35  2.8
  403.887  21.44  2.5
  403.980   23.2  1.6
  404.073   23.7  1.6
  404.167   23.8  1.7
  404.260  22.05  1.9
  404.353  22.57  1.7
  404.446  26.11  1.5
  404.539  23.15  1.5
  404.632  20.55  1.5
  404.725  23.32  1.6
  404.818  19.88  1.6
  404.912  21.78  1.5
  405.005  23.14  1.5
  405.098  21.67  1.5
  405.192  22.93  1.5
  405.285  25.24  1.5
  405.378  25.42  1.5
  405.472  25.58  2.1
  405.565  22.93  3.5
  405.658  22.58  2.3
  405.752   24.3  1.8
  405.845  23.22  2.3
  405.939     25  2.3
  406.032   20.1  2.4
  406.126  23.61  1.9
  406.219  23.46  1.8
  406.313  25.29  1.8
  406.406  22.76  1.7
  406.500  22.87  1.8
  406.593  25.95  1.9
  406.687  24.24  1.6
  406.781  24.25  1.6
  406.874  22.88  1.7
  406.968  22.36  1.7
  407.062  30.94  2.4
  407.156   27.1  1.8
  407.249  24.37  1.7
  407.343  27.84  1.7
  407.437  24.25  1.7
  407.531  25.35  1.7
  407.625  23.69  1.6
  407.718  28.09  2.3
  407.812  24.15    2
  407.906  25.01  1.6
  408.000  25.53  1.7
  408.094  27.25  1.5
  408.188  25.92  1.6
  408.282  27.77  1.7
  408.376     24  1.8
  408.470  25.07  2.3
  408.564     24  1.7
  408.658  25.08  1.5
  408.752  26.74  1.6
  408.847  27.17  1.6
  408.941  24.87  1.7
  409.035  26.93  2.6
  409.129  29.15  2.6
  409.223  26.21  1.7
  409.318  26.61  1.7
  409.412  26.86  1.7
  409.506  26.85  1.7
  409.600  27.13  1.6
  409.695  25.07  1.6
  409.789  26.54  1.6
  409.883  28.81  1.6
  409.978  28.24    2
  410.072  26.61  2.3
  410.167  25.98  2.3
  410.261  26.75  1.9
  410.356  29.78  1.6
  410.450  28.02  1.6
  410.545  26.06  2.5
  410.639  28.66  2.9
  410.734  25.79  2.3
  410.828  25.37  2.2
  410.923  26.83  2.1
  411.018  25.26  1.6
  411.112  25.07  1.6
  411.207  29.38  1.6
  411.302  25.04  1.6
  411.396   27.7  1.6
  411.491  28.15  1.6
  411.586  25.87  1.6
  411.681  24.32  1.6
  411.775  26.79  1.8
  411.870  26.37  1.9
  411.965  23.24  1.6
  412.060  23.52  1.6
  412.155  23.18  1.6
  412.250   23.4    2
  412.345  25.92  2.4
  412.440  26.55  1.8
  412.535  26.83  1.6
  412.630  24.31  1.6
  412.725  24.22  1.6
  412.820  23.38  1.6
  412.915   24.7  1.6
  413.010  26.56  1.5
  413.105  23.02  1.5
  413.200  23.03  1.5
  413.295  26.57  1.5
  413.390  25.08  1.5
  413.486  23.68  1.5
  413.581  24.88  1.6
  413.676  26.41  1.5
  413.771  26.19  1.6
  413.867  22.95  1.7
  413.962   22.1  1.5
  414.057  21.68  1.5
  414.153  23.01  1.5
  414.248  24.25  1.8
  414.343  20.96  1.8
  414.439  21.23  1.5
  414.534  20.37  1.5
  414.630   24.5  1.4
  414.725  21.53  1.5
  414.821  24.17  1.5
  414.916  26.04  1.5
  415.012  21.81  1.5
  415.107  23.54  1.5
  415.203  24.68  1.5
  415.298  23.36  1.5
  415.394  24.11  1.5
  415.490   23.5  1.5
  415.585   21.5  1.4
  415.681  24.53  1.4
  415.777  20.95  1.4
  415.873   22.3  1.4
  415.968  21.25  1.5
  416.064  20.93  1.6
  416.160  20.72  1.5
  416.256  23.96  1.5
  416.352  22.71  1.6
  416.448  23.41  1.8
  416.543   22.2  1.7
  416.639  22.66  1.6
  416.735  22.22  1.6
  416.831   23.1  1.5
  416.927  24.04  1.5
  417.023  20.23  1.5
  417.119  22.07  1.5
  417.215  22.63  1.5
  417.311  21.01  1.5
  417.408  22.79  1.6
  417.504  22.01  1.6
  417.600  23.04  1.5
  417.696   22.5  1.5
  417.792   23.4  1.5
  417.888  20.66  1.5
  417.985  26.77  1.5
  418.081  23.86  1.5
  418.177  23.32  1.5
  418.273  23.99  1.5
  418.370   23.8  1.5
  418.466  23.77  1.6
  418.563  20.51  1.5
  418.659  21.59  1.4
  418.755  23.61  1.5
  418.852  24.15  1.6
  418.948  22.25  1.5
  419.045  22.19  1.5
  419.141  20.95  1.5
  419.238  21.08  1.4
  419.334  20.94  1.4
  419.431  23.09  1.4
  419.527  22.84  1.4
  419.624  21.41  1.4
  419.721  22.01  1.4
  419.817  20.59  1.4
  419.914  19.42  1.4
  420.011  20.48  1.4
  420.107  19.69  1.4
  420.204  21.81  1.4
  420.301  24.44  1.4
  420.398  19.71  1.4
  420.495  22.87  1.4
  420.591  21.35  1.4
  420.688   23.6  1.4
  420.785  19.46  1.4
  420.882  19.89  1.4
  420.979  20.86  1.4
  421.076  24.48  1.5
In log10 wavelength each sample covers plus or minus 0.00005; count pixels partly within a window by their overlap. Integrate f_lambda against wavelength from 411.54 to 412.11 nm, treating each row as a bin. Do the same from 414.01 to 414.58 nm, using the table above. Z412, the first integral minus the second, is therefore 2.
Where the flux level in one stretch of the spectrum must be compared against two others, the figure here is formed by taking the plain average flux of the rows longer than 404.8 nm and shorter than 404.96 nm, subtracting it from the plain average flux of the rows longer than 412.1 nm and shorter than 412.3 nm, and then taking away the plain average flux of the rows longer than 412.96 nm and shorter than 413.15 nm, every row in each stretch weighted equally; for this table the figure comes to -22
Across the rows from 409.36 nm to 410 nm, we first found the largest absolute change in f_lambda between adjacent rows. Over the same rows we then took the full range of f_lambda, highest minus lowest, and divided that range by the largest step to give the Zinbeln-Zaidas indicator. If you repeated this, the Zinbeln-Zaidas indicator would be 1.6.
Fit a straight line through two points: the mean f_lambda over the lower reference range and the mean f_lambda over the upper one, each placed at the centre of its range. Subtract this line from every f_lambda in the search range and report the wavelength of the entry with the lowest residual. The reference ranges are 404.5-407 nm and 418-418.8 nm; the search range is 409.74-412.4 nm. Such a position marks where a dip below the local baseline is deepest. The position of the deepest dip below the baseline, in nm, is 412.155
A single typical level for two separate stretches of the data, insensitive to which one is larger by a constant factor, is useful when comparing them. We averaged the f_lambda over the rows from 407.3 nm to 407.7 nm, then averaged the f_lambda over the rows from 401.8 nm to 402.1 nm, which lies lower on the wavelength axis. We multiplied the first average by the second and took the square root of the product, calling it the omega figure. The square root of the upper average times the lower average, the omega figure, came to 24.6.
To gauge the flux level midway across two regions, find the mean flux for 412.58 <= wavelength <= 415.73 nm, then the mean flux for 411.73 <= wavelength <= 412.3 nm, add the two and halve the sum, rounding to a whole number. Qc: 24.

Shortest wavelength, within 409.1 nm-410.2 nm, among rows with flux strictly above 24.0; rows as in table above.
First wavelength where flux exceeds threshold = 409.129 nm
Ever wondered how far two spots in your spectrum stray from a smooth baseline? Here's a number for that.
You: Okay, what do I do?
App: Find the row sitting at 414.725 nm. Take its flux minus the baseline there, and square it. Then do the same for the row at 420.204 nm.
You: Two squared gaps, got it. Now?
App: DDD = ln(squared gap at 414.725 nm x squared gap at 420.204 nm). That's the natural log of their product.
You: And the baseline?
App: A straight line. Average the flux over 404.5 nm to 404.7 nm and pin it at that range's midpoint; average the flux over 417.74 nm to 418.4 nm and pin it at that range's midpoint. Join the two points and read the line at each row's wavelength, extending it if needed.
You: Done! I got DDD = 3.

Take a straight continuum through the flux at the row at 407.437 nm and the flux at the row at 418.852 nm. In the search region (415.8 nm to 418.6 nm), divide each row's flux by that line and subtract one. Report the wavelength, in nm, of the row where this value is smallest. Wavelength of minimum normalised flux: 417.023 nm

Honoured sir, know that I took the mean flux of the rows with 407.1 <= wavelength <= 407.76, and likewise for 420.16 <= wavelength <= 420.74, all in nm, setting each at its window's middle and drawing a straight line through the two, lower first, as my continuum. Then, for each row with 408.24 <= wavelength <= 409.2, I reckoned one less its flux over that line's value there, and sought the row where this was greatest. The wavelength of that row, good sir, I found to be 408.376 nm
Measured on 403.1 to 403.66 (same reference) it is 403.609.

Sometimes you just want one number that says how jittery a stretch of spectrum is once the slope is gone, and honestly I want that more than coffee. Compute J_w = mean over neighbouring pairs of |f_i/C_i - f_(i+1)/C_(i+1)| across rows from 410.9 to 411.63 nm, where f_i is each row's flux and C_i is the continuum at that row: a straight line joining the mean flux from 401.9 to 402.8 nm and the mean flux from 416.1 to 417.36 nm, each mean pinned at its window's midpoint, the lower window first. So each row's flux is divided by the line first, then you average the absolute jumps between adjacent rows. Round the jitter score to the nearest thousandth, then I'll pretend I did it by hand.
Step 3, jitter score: 0.099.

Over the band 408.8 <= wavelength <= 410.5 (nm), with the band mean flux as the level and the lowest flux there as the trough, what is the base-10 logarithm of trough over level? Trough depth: -0.037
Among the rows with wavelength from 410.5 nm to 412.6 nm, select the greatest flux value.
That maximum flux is 29.38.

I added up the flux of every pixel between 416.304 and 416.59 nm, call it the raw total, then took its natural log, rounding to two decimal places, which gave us 4.22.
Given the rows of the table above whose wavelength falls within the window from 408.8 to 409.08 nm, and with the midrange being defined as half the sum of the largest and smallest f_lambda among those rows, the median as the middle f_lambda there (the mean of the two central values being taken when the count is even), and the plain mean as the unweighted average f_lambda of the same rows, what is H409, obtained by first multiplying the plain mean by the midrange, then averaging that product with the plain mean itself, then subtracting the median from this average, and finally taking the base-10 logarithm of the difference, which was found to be 2.52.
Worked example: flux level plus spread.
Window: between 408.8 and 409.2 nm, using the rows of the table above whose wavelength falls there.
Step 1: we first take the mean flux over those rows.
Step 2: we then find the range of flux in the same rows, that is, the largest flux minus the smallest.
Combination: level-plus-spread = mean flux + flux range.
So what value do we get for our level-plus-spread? 31.3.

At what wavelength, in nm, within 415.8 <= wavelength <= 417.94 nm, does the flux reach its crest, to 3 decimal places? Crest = 416.927 nm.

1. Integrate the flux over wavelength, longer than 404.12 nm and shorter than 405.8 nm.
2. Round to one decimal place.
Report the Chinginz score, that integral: 38.9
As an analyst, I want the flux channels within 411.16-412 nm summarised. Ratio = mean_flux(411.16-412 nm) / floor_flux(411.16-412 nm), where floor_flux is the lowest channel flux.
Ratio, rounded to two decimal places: 1.13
